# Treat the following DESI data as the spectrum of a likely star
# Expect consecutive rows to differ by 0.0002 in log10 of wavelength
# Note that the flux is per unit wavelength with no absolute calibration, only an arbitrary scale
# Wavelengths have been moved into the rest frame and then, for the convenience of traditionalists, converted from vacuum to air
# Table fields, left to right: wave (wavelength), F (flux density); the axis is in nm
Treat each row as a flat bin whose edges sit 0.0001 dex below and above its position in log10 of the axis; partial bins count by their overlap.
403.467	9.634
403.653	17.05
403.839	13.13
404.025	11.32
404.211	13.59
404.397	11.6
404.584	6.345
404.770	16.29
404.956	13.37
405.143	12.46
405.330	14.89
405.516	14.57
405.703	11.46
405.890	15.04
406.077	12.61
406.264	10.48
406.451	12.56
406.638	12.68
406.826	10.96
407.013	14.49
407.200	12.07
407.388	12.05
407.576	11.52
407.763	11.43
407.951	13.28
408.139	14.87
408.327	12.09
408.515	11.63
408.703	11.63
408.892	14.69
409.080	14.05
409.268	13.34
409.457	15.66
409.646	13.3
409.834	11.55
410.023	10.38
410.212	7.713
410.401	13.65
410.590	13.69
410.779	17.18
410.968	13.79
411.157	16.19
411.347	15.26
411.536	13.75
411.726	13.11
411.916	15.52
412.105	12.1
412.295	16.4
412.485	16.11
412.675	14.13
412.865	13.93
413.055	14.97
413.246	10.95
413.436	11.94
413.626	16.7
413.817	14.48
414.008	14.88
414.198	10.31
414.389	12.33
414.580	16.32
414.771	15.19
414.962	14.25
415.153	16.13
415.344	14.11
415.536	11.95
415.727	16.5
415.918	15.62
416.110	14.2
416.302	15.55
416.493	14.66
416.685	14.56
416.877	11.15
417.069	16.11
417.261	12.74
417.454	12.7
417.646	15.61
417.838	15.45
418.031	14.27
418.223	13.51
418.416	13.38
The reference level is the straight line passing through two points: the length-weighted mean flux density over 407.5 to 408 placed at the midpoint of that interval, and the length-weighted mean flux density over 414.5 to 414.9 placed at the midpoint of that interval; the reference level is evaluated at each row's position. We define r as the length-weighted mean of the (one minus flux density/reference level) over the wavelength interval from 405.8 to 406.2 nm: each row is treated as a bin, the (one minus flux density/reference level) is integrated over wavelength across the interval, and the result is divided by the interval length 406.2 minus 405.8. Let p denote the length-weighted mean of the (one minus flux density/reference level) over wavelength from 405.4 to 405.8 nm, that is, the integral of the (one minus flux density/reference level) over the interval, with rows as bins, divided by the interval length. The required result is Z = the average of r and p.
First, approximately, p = -0.21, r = -0.22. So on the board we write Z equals -0.216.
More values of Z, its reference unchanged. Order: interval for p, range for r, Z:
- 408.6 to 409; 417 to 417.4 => 0.058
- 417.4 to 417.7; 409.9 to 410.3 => 0.236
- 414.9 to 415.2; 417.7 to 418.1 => 0.087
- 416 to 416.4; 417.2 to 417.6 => 0.161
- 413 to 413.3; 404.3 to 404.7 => 0.104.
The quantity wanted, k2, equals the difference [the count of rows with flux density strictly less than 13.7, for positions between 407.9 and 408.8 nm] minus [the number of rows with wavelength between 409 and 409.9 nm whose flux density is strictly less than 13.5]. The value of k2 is 1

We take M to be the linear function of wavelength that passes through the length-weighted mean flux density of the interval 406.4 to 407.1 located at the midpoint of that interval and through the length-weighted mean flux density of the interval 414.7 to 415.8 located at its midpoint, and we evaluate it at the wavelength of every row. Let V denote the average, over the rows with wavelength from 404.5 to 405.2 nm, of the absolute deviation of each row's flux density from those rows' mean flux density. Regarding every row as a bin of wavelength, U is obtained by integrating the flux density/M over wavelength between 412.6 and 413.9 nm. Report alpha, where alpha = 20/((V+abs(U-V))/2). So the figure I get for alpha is 9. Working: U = 1.3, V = 2.9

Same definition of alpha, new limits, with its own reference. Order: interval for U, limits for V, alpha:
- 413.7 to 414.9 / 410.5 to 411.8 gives 28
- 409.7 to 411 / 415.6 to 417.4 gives 31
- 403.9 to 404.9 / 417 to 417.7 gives 19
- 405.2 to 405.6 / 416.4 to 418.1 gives 19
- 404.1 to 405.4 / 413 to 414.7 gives 15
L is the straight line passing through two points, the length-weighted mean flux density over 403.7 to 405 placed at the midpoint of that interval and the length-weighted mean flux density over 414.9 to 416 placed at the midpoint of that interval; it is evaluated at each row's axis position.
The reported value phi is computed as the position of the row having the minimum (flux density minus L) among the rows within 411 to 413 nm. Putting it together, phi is 412.105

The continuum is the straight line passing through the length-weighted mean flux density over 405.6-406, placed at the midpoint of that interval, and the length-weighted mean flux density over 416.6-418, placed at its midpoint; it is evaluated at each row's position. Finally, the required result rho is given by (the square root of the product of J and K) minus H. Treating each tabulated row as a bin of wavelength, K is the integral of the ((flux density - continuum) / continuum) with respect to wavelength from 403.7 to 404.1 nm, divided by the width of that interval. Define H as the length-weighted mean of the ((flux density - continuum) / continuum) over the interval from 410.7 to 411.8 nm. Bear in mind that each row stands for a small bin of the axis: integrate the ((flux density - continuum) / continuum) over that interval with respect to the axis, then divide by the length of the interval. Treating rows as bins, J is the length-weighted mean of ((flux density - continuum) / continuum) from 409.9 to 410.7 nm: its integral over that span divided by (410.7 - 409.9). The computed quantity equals -0.03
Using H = 0.09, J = -0.15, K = -0.022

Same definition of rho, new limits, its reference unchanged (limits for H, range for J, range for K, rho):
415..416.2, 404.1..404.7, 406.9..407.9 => 0.06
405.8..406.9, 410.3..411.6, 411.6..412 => 0.13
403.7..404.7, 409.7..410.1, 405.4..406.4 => 0.19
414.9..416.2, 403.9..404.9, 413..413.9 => -0.04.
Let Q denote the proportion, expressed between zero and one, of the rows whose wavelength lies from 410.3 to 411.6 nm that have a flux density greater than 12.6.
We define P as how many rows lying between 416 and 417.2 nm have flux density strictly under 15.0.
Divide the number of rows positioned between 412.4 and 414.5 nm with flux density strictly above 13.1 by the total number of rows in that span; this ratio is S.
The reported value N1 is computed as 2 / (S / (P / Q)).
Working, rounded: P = 4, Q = 1.0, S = 0.64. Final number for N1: 13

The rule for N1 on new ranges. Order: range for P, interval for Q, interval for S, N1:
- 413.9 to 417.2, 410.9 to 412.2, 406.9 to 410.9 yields 45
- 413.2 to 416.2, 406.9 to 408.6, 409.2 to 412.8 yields 76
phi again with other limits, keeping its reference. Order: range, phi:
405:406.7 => 406.264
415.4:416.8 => 415.536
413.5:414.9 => 414.198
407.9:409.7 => 408.703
